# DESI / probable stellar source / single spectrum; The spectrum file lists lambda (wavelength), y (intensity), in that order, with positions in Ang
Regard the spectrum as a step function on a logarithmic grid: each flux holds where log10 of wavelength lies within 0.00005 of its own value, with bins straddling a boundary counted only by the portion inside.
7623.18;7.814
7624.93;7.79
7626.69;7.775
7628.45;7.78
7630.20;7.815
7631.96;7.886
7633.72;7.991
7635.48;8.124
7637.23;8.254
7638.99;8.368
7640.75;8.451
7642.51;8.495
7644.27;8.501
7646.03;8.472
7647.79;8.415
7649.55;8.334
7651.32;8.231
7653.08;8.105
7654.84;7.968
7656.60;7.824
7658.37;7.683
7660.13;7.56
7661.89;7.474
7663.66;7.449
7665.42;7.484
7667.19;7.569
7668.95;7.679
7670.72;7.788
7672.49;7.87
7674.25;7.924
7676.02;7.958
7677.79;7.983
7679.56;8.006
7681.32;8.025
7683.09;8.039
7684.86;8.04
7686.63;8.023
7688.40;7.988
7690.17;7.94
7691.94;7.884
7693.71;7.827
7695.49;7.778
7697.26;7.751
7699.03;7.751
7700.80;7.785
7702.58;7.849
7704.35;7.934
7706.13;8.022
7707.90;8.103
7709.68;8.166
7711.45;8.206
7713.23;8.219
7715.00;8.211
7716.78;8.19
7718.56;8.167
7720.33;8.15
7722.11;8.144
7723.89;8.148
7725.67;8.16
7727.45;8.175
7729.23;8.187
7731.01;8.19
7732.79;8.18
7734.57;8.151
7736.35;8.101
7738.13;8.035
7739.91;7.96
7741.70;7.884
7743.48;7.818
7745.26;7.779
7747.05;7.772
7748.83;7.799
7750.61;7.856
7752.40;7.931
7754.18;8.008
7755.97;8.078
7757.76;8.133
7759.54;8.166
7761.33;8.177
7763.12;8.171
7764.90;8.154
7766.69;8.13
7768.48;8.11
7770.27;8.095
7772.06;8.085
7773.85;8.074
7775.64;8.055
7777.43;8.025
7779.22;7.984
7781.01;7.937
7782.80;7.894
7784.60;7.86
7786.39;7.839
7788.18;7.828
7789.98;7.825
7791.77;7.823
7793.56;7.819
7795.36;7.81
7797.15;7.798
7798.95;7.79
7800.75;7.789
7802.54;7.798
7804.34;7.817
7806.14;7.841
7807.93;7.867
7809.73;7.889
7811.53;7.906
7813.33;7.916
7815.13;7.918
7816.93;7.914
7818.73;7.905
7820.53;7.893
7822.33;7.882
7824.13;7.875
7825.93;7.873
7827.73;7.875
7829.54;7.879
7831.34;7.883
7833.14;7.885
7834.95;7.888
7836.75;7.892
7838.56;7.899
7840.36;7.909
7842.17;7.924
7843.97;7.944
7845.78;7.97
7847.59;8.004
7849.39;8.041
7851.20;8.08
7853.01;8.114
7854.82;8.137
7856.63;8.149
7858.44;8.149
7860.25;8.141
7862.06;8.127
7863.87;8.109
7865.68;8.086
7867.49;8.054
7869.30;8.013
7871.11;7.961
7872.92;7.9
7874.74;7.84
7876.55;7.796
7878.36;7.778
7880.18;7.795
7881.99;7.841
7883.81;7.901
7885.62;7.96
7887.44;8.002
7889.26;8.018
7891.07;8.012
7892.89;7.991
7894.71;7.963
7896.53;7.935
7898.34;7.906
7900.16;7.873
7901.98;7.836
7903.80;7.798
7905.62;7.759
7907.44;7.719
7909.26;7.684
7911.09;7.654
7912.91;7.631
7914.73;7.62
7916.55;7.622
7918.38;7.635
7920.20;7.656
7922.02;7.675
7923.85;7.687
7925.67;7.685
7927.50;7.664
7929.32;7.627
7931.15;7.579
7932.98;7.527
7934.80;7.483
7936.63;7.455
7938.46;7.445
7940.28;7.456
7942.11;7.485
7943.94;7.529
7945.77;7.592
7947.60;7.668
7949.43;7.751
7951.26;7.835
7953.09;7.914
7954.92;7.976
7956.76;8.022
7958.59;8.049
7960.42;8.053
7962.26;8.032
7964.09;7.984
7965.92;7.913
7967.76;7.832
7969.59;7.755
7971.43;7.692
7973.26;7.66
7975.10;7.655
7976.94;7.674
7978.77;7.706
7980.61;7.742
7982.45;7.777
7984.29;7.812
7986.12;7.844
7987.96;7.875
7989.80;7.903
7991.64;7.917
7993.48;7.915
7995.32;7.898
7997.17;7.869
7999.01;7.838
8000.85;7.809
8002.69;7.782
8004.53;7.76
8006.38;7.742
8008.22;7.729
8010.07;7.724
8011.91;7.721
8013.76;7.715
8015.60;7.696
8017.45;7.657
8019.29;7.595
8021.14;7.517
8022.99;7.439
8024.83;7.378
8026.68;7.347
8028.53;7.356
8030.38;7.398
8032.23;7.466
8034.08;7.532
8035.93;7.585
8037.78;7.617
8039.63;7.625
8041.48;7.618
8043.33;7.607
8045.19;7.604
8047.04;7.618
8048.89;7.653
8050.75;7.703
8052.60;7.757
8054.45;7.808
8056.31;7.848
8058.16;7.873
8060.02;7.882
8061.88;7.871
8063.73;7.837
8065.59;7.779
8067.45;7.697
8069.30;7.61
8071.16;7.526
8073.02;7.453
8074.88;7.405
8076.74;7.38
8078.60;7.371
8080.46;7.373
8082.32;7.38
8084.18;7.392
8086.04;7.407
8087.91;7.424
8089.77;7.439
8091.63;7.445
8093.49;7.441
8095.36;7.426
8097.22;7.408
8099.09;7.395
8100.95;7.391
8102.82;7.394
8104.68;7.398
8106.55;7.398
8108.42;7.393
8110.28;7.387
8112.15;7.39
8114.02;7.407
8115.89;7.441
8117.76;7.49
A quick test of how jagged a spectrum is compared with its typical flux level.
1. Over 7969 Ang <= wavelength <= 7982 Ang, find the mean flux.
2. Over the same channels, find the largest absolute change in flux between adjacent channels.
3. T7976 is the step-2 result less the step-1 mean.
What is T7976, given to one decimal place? -7.6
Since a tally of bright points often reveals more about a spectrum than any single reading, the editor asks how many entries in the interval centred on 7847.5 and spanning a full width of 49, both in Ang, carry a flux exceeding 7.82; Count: 27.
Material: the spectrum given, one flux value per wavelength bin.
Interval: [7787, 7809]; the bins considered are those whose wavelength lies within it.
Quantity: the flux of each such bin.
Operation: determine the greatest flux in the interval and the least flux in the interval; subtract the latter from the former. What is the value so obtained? 0.1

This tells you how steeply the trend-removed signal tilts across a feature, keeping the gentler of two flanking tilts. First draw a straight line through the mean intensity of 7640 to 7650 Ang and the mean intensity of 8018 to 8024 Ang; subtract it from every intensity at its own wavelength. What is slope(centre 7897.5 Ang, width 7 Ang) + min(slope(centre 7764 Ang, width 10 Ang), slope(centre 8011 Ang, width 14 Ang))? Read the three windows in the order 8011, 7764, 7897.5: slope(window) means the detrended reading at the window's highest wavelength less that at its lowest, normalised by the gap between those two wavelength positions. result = -0.020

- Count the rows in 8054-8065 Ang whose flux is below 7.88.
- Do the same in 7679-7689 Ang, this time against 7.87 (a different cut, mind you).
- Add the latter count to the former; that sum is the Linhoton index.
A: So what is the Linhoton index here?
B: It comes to 5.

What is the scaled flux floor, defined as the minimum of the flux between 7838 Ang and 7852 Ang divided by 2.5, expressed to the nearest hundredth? 3.16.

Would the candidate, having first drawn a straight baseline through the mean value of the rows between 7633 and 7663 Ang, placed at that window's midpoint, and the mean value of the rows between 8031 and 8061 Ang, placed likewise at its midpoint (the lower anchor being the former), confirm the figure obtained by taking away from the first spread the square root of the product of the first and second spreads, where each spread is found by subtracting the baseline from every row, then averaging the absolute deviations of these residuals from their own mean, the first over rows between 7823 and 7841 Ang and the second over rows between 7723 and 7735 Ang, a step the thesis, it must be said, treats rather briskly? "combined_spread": -0.001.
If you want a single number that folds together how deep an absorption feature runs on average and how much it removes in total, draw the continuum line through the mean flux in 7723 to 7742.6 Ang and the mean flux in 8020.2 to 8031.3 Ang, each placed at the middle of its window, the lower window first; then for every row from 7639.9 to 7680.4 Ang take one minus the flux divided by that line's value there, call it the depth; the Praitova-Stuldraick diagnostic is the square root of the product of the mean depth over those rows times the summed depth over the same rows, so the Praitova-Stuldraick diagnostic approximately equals 0.18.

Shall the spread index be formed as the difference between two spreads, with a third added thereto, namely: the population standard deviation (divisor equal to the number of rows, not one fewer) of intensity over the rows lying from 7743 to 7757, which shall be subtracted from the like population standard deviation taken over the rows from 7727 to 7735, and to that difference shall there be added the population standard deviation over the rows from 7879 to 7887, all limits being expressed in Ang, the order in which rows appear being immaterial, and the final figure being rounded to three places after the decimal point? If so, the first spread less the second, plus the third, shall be -0.031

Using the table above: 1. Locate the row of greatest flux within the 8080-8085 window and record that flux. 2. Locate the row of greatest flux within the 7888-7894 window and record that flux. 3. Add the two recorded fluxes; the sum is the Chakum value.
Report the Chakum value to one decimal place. 15.4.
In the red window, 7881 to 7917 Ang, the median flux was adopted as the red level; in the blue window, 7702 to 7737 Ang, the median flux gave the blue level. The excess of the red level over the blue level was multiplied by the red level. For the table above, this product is -2.4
